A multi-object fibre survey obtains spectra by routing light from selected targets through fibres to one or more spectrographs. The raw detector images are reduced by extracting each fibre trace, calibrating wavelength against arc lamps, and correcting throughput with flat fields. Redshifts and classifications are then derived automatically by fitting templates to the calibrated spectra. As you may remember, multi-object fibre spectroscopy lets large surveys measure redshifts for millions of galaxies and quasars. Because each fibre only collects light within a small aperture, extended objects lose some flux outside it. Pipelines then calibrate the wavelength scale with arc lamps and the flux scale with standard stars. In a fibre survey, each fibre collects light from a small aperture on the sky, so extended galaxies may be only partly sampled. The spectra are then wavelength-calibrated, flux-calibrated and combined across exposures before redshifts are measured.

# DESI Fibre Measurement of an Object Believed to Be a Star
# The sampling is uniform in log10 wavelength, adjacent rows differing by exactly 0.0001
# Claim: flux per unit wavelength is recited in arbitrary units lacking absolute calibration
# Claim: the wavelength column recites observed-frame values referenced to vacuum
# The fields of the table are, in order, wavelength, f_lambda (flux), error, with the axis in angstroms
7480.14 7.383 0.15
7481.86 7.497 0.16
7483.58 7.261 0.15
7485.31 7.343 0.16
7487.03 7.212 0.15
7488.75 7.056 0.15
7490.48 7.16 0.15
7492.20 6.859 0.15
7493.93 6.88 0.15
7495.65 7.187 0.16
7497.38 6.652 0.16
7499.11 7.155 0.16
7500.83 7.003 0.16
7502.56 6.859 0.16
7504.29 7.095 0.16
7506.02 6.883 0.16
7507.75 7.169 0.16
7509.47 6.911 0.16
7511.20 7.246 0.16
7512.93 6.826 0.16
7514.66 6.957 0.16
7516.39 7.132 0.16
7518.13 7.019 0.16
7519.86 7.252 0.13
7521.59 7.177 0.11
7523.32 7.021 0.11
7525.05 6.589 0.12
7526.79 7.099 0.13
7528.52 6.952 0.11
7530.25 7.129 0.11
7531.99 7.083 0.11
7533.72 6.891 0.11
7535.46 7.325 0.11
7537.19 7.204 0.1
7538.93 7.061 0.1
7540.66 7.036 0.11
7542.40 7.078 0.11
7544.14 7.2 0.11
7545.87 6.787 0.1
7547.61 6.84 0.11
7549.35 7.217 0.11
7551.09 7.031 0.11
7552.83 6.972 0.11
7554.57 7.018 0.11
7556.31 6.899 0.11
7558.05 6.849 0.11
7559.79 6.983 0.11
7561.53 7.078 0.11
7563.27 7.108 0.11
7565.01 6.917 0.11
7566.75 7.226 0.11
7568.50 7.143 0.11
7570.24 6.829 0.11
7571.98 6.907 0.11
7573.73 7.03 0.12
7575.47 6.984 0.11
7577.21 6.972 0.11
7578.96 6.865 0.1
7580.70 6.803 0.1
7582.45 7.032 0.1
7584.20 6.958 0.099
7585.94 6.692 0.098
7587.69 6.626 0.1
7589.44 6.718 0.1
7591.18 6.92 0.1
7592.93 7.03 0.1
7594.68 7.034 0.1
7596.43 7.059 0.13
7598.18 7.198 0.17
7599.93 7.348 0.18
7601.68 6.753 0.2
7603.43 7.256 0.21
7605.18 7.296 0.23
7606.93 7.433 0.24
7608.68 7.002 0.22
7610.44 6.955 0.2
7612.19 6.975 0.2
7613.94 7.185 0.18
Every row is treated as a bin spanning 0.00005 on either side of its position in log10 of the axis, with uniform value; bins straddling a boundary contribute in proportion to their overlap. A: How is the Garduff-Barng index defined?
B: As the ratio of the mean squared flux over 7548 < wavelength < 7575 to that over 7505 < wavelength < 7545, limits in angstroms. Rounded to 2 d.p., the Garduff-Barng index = 0.99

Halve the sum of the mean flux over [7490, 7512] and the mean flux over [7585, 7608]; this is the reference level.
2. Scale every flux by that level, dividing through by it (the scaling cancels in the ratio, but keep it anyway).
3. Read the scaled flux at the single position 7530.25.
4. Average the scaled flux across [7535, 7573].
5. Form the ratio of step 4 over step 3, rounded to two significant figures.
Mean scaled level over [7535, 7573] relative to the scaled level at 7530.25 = 0.99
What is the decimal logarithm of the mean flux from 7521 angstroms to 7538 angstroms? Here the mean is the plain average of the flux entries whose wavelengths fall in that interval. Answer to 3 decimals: 0.848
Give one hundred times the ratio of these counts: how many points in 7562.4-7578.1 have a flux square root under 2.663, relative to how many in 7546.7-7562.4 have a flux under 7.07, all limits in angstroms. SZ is 86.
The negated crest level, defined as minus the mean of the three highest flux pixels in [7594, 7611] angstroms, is -7.36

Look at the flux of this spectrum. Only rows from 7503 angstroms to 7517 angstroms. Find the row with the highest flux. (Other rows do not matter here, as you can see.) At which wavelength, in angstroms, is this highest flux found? 7511.20 angstroms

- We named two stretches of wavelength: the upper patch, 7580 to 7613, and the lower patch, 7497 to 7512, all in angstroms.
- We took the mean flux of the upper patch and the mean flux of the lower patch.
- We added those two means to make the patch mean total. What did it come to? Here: 14.0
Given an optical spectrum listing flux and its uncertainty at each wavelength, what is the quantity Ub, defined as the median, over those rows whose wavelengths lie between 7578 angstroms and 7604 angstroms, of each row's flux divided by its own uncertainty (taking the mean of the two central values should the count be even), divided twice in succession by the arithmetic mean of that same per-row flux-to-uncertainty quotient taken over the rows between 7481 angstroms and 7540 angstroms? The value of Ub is 0.026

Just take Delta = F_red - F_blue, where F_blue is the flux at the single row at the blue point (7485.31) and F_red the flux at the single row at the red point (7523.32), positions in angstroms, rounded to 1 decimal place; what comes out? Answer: -0.3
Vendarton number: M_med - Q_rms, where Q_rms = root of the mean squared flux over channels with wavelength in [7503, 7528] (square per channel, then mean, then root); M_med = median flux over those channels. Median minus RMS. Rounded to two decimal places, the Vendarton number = 0.03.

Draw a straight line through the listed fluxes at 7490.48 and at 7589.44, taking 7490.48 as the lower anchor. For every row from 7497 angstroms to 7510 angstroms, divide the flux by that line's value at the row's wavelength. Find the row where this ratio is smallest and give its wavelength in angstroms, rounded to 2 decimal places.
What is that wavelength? 7497.38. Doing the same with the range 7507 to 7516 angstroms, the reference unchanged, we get 7512.93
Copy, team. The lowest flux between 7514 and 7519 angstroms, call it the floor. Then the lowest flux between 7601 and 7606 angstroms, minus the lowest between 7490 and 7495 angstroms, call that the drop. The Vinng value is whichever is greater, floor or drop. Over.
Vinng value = 6.96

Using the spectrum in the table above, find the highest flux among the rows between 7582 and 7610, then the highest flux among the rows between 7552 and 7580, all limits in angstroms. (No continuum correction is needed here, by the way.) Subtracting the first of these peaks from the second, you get -0.207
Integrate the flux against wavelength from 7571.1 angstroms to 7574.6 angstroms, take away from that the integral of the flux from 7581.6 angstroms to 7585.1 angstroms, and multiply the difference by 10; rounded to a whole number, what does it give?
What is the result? -1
